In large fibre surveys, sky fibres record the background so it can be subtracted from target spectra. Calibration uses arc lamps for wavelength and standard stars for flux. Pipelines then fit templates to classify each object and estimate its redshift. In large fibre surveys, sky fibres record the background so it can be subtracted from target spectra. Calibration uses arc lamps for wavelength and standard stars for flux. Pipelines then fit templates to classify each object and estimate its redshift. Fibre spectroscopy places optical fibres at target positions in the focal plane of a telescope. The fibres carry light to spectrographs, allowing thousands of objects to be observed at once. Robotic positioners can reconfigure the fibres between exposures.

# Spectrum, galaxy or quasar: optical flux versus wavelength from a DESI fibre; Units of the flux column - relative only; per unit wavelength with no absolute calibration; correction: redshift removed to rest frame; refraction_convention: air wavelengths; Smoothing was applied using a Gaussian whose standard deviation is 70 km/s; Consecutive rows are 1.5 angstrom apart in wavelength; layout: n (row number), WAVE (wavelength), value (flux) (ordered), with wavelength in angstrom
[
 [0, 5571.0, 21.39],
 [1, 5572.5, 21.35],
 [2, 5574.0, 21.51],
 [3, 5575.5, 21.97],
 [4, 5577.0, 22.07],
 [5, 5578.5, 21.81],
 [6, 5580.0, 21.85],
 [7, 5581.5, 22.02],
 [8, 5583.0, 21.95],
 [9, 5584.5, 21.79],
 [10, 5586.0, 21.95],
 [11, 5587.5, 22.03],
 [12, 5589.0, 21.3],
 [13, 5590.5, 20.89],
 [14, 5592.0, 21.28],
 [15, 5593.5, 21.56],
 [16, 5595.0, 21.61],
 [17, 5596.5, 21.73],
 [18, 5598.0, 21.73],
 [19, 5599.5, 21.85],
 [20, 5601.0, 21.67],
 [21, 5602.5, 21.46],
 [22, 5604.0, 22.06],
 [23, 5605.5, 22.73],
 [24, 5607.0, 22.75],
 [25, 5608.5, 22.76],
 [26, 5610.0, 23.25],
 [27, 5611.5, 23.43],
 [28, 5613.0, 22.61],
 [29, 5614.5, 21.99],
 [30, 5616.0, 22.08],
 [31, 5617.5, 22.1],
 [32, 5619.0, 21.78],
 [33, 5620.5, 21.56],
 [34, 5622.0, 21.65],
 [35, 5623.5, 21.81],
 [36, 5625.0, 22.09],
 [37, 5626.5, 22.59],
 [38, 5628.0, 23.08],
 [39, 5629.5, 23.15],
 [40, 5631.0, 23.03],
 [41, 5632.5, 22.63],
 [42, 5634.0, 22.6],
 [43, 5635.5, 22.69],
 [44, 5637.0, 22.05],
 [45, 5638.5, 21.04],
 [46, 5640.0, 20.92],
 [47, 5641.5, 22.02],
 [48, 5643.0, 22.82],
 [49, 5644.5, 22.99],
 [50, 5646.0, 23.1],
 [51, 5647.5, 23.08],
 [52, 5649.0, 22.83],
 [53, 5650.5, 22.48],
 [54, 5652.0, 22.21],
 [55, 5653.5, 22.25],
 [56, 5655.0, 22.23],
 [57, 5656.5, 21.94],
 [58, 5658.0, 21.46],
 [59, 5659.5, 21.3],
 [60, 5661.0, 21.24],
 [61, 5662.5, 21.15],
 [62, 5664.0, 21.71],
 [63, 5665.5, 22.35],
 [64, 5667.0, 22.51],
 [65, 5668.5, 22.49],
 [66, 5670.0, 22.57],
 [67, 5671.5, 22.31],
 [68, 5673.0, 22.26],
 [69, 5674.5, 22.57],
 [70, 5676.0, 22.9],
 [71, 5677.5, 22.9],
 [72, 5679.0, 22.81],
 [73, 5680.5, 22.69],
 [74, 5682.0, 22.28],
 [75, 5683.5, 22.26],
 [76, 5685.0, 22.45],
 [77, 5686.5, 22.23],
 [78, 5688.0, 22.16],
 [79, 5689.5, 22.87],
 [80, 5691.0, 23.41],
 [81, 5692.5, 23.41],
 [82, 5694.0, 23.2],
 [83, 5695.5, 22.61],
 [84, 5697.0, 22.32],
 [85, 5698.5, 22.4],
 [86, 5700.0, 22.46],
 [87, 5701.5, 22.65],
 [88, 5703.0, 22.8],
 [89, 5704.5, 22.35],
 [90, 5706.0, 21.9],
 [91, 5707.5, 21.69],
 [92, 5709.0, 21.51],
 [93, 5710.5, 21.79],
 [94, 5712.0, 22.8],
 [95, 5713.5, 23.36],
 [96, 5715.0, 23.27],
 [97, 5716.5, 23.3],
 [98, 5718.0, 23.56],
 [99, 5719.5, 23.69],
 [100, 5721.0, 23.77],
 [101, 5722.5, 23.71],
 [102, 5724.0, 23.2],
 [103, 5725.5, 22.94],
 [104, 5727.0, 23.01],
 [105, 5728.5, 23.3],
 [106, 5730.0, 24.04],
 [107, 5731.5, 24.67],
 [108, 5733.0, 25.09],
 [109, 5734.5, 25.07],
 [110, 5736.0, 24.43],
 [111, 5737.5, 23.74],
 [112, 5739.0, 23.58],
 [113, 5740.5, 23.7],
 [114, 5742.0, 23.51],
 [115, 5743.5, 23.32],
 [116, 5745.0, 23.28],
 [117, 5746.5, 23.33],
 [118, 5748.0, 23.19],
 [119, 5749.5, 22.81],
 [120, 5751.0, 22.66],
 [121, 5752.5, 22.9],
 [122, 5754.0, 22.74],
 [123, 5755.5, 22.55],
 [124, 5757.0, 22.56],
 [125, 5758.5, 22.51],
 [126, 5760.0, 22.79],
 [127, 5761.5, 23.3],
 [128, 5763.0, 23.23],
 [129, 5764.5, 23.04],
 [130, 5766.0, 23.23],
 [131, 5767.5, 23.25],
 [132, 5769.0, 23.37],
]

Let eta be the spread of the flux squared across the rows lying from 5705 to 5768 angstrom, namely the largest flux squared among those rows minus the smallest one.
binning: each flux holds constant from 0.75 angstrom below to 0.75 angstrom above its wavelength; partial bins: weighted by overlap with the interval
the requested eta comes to 167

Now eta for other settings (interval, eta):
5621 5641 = 98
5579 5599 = 49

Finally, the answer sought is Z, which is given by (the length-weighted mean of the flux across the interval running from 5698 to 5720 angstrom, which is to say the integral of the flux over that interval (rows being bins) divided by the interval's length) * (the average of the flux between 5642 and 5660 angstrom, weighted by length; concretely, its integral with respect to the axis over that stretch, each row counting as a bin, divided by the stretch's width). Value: 507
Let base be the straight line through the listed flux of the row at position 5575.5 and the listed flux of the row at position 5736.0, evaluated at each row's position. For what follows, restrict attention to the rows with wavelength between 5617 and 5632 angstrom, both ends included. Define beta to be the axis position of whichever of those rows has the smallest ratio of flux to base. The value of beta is 5620.5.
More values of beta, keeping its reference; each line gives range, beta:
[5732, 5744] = 5743.5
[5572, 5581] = 5572.5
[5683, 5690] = 5688.0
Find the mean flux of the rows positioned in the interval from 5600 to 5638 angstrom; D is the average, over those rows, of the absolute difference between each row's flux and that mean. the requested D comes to 0.50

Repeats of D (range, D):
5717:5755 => 0.50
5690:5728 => 0.55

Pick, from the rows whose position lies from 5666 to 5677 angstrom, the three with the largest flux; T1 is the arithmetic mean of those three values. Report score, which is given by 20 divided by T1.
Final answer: 0.882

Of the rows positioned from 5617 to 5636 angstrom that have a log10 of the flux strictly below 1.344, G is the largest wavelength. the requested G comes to 5623.5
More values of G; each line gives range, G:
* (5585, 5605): 5604.0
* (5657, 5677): 5664.0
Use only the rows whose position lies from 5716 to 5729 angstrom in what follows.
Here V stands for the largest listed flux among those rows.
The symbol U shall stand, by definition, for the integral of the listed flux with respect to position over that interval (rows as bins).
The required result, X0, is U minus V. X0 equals 280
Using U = 304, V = 23.77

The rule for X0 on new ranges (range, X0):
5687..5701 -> 295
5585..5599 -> 280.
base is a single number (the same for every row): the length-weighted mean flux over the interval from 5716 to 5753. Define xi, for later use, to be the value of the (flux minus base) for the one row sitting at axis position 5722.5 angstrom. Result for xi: 0.1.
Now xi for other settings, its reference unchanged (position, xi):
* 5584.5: -1.8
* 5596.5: -1.9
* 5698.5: -1.2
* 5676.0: -0.7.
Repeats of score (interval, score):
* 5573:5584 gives 0.908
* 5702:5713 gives 0.883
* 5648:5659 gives 0.888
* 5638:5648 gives 0.867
